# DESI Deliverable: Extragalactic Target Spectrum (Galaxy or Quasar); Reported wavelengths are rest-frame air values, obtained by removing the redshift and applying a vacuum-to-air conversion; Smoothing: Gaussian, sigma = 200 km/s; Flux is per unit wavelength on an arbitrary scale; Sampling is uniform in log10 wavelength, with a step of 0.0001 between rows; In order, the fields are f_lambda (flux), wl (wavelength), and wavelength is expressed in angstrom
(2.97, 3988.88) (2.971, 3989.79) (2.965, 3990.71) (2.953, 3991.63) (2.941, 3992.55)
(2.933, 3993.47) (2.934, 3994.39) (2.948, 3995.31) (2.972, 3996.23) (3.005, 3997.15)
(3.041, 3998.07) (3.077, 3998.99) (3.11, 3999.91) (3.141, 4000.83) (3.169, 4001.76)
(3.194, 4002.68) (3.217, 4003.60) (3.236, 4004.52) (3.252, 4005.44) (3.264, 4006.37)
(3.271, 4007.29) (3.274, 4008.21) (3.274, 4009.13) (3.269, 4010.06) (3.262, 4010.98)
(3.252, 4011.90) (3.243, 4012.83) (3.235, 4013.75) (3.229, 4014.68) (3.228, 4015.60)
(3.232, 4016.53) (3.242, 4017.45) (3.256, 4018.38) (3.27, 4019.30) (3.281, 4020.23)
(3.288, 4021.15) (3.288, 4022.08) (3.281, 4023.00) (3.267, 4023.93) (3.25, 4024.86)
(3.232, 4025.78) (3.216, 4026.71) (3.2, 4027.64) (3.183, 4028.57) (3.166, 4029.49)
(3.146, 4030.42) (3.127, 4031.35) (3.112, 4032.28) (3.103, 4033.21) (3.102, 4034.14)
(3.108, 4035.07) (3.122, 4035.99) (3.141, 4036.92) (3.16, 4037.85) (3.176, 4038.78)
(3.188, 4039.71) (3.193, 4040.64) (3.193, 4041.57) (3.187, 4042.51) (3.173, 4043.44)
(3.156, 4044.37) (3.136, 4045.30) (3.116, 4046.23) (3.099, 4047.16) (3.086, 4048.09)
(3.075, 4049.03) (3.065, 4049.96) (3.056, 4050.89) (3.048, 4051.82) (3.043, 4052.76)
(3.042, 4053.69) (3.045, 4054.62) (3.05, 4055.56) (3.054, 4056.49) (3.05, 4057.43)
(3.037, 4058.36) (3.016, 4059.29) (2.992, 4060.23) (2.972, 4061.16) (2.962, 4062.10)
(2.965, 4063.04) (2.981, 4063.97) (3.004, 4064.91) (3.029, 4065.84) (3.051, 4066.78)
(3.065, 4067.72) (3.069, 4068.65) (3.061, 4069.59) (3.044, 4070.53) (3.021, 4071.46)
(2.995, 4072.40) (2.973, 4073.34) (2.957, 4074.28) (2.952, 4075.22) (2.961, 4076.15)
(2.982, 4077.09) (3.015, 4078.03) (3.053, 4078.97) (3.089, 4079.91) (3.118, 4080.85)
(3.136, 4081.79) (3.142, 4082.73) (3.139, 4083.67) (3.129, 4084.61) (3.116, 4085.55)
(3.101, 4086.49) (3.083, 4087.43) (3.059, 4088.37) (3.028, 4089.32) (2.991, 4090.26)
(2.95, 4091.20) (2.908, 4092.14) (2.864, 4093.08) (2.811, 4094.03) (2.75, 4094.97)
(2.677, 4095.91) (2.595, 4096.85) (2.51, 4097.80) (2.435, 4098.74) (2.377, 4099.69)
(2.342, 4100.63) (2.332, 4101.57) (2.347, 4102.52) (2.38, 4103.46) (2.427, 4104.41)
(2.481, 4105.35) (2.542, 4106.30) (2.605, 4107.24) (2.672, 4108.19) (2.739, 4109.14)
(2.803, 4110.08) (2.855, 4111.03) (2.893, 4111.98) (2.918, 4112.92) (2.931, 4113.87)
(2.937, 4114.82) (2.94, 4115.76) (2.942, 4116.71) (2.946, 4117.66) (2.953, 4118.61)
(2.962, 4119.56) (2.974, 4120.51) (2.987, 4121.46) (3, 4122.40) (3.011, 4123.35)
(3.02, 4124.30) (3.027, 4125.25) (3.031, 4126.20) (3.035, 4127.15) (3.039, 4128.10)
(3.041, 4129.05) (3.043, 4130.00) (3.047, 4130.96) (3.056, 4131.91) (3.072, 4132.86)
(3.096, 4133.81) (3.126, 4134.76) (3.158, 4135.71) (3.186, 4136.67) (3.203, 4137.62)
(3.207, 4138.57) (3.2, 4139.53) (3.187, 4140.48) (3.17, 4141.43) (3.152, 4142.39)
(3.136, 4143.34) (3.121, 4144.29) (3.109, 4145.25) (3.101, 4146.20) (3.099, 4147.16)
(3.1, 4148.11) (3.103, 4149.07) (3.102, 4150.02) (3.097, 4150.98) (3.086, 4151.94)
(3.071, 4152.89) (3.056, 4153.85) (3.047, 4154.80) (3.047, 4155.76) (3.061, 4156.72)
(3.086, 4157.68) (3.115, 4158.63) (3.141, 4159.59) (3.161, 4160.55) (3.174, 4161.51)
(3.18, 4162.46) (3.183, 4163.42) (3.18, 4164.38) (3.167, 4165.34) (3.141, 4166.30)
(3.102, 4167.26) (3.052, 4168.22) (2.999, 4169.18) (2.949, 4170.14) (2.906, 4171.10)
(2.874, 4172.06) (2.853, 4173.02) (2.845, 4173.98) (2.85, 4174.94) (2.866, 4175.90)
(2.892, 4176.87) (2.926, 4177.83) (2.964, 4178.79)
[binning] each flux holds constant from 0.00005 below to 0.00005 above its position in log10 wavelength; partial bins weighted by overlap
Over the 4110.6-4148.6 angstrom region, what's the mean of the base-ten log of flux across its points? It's 0.484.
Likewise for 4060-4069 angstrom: 0.478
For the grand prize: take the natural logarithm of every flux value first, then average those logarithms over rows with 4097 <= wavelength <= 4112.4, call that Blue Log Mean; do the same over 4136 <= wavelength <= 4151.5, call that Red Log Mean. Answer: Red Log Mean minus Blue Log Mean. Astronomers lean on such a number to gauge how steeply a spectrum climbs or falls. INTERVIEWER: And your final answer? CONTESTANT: 0.21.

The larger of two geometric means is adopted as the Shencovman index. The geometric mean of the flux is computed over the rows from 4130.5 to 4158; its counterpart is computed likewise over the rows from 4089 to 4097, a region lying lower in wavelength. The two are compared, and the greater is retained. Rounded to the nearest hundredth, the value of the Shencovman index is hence 3.11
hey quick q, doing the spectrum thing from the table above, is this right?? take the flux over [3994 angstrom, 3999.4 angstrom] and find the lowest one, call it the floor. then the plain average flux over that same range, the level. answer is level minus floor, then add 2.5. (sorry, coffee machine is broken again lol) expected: 2.56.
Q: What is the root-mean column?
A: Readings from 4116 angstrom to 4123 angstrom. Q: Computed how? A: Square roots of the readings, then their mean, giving 1.72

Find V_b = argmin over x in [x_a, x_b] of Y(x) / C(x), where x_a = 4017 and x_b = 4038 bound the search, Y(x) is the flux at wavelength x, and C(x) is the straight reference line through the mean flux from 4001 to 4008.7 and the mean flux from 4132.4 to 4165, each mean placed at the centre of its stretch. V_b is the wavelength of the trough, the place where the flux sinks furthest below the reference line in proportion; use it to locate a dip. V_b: 4034.14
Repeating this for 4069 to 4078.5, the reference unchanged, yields 4075.22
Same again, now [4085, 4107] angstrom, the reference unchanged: 4101.57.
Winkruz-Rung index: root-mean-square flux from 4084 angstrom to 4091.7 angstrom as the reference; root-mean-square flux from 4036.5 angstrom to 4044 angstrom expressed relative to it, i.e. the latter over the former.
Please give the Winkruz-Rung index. 1.04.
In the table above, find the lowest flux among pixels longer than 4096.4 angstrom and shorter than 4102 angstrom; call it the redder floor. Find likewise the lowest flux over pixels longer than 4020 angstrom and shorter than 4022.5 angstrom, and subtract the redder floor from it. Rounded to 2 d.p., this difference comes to 0.95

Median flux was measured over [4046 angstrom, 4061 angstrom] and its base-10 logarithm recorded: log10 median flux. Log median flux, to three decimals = 0.484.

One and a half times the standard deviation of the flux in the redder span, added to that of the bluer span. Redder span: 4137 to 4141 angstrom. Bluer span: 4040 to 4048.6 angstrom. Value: 0.05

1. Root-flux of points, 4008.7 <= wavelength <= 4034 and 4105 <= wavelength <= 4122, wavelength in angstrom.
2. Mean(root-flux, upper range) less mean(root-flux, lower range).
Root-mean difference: -0.11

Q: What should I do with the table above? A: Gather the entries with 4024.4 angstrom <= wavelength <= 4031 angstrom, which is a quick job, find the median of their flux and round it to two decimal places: 3.20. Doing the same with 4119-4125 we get 2.99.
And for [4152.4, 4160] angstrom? 3.07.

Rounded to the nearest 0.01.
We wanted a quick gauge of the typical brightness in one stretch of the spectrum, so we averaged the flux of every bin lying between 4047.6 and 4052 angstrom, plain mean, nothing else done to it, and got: 3.07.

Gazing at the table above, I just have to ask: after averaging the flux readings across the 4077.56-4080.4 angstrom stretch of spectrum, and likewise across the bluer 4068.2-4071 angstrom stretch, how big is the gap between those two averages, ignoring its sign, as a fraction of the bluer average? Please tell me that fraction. 0.00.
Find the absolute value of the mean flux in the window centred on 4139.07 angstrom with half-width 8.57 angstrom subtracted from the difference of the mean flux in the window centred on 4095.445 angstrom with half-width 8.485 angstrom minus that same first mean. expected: 3.6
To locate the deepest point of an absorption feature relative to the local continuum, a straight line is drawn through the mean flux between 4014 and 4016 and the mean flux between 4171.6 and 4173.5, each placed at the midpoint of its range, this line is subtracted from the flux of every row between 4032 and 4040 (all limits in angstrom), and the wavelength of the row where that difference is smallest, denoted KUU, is 4033.21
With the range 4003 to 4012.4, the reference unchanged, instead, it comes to 4003.60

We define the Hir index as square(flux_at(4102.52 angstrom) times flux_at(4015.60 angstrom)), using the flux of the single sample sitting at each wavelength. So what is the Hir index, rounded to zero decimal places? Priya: 57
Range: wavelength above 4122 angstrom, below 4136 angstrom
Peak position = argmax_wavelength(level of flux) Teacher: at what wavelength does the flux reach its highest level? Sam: 4135.71 angstrom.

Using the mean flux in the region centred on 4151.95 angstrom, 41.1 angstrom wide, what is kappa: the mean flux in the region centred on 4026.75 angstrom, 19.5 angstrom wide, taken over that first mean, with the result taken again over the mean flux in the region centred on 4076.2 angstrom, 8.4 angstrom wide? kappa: 0.34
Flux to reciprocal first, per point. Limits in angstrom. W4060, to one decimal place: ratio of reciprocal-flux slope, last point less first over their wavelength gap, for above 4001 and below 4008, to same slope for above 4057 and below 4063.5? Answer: -1.1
